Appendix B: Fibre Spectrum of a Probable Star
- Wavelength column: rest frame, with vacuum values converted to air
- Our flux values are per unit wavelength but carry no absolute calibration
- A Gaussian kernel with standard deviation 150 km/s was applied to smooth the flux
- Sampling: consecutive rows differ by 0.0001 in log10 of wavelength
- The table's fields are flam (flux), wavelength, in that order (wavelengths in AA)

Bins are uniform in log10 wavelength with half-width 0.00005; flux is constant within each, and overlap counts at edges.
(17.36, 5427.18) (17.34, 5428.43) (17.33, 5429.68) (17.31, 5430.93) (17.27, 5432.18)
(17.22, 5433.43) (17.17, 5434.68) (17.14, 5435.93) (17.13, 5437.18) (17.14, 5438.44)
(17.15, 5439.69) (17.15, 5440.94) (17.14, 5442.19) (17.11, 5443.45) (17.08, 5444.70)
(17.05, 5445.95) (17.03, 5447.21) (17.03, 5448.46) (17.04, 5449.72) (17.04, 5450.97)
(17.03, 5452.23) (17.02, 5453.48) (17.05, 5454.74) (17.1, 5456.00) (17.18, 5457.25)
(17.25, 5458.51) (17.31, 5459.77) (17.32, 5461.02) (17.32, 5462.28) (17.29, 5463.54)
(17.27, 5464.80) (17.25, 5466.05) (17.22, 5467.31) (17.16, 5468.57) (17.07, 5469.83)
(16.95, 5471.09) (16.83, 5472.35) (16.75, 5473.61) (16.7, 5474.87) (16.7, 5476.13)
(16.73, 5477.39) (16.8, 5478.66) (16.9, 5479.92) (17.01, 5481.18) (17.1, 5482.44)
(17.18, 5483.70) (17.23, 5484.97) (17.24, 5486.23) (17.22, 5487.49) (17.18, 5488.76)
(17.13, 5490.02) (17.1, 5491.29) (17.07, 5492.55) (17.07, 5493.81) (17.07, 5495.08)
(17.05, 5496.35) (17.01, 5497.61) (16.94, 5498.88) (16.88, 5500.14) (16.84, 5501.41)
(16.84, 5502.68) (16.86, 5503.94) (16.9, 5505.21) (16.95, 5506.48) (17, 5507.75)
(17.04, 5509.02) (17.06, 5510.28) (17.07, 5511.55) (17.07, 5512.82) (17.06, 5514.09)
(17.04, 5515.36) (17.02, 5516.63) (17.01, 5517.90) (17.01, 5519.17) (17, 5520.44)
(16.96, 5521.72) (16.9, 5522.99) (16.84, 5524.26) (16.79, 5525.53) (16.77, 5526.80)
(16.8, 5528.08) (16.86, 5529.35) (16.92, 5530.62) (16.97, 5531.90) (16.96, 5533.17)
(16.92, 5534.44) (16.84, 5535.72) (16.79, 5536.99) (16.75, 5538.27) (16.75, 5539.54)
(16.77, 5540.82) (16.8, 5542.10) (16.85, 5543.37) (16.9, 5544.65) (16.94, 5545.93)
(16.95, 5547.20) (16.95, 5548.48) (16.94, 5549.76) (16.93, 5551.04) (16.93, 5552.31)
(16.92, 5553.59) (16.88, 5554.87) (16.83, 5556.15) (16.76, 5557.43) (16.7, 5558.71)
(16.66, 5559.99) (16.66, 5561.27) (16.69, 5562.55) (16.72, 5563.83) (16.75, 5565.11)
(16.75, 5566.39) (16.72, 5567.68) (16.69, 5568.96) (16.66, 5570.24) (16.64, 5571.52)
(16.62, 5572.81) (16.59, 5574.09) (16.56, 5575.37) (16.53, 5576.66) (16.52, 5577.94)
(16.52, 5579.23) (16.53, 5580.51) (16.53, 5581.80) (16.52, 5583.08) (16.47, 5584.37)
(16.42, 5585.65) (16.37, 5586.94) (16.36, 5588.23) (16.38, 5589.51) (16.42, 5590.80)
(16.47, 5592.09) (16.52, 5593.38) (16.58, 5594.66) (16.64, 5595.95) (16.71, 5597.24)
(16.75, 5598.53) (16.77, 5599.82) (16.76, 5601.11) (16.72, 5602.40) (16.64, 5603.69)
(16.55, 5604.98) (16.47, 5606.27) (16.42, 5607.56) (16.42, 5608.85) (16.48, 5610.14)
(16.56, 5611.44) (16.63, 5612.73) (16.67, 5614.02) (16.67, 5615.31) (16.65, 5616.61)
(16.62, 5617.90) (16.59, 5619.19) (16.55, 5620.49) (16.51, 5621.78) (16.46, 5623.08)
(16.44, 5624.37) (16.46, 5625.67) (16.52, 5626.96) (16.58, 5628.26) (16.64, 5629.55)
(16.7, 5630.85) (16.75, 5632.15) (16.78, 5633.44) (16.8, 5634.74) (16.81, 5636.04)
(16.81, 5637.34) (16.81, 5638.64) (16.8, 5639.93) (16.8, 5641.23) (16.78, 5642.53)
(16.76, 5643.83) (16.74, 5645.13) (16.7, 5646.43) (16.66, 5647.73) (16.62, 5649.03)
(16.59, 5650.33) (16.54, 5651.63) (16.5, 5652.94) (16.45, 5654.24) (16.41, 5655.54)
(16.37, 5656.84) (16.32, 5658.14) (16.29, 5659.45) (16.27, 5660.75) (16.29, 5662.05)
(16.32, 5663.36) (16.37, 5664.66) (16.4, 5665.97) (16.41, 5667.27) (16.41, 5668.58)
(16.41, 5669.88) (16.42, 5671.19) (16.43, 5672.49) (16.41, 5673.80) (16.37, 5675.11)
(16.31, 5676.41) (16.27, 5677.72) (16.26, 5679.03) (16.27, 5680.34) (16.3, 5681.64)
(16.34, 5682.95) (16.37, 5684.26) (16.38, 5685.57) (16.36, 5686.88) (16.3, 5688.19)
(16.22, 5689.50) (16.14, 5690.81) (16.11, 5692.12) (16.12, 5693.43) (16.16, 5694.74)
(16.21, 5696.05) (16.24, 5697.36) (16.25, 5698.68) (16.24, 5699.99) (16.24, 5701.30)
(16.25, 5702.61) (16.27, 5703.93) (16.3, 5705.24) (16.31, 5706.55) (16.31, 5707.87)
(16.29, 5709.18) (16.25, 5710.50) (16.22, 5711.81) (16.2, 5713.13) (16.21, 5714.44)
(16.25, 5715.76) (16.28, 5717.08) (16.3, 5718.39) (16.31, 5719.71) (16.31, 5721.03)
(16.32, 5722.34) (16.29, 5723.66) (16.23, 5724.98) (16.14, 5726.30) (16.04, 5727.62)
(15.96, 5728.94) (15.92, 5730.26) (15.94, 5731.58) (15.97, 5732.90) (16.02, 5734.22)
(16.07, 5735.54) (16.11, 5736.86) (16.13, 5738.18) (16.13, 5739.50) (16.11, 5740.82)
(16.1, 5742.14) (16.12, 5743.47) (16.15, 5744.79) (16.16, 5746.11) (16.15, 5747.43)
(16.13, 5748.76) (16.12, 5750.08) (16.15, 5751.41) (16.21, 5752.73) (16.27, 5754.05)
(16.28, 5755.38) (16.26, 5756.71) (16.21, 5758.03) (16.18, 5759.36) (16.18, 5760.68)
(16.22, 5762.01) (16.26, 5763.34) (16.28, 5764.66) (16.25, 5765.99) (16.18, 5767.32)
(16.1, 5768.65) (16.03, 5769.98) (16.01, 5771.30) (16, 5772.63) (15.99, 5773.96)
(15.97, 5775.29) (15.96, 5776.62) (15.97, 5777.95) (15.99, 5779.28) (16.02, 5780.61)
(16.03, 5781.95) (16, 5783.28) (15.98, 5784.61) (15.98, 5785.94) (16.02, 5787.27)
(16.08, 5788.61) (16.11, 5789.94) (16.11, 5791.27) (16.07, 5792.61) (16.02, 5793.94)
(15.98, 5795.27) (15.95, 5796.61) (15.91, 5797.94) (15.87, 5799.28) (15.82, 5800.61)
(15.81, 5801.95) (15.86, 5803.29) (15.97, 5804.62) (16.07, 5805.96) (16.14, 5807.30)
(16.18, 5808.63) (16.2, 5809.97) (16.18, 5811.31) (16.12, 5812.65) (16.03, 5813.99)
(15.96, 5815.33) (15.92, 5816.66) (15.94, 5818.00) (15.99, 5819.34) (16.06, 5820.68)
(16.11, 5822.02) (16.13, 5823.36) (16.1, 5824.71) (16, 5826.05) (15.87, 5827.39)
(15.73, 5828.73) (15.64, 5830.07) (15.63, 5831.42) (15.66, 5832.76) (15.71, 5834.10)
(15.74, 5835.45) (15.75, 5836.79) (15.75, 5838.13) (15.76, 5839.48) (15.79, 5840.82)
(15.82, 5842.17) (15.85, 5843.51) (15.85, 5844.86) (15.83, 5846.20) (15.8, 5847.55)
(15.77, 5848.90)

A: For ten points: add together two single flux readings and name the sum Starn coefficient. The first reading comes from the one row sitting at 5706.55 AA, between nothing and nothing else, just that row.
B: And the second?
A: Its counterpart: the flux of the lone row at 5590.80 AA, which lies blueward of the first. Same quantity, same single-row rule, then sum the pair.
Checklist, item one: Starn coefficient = 32.7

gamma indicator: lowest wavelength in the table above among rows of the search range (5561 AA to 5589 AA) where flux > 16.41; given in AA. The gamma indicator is 5561.27 AA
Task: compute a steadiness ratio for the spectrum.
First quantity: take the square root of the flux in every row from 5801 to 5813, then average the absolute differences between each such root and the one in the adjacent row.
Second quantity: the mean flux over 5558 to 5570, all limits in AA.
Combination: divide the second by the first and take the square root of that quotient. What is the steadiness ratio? 48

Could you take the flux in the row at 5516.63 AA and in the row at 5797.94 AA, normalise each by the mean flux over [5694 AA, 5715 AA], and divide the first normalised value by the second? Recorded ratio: 1.070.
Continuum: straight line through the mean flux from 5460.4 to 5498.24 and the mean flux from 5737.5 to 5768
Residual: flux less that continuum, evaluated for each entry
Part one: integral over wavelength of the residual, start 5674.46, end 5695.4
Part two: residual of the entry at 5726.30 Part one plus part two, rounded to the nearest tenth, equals -3.0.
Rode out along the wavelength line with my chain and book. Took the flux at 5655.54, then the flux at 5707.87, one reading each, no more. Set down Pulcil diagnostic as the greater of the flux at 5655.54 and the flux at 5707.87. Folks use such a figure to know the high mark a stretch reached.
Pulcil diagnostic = 16.4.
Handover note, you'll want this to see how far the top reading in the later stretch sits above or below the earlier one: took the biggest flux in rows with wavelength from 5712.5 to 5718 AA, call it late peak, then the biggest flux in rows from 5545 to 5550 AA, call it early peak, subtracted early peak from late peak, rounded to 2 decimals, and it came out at -0.67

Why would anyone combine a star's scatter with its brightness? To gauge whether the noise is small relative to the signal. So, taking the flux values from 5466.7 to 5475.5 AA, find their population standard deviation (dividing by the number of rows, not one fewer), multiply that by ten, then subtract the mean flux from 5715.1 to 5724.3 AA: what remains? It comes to -14.4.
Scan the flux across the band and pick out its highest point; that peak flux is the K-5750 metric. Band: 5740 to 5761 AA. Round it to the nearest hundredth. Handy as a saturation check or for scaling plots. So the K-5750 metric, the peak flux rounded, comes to 16.28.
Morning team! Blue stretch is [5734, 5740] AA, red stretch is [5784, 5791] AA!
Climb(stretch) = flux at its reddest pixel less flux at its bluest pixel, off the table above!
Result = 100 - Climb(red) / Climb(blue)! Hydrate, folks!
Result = 99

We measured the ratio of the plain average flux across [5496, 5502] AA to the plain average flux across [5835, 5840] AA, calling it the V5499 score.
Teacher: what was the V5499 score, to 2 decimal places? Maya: 1.08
